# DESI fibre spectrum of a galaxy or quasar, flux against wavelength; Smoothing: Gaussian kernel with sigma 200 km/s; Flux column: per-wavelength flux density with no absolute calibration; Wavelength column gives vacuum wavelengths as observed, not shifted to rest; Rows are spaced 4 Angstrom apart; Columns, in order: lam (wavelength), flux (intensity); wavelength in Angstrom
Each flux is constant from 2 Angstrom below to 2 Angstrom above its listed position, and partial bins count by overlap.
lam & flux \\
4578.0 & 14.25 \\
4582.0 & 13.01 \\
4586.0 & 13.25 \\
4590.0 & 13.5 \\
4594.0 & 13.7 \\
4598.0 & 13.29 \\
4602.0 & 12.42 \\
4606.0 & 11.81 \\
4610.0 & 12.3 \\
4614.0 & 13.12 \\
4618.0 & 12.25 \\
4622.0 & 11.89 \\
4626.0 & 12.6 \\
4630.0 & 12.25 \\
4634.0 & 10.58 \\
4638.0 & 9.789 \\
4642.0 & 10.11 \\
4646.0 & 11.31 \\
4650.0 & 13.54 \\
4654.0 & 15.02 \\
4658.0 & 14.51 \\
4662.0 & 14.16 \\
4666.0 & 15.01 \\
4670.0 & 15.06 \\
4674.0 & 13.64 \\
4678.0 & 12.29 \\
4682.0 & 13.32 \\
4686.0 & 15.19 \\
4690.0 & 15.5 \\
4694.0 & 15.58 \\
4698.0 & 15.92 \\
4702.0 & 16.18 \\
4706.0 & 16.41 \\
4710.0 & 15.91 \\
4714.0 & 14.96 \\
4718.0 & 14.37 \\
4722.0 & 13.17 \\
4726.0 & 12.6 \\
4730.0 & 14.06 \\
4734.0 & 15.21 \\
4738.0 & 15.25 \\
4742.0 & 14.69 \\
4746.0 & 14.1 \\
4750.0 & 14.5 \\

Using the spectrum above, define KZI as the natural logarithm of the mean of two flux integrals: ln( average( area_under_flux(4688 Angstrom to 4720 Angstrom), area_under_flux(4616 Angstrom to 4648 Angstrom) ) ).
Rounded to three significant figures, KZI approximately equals 6.07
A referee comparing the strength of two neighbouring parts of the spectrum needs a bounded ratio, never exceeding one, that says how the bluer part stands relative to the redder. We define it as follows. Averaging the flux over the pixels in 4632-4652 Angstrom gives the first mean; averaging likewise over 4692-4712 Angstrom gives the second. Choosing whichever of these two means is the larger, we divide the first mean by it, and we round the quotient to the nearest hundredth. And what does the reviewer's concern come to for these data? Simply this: 0.69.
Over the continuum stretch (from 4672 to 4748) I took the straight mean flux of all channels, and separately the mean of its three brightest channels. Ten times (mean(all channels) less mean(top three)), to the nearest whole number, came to -15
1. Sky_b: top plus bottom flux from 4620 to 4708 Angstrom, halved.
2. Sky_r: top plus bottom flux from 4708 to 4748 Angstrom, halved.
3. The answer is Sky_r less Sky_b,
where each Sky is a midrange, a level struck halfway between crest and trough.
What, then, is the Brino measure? 1.2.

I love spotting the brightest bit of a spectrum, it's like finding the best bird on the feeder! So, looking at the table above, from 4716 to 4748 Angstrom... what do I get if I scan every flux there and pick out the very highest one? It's 15.25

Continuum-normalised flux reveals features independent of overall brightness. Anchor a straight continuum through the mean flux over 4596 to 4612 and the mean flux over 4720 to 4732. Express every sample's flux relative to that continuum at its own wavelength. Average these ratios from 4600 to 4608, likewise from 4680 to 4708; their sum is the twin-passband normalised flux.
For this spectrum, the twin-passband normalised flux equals 2.15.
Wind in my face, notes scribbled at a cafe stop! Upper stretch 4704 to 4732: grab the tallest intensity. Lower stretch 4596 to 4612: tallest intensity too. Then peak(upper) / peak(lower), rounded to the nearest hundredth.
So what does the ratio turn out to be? 1.23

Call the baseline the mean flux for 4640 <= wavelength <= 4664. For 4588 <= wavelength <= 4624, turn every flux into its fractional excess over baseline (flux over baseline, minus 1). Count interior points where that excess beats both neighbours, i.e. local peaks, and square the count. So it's 4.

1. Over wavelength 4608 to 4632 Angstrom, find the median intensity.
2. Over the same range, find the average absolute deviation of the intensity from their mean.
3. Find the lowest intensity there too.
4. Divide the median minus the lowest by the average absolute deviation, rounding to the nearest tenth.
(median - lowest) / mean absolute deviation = 1.3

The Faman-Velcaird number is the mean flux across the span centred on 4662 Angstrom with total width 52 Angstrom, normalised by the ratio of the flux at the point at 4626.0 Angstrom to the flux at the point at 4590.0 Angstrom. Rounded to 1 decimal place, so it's 14.3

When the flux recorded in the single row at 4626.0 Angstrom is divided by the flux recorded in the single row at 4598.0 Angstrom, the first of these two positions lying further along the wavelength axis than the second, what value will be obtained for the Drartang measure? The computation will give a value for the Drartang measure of 0.95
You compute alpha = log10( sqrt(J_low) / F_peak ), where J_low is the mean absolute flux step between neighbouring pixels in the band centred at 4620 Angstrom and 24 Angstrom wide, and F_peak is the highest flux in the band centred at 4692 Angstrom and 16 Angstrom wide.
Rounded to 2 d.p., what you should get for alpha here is -1.31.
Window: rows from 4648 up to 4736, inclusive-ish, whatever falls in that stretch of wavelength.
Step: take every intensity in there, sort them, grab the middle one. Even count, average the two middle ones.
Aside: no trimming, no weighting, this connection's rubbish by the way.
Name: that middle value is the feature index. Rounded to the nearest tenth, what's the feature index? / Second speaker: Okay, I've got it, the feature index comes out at 15.0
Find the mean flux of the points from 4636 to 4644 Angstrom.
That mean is 10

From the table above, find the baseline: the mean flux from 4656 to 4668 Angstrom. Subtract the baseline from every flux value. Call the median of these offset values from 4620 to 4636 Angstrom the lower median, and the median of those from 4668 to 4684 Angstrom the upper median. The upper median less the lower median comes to 1.4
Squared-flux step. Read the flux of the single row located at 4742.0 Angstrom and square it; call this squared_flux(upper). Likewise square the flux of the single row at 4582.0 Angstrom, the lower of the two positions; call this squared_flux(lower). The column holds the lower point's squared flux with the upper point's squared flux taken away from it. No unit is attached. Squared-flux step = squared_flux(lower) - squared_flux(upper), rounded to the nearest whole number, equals -47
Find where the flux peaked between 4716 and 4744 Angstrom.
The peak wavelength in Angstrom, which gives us 4738.0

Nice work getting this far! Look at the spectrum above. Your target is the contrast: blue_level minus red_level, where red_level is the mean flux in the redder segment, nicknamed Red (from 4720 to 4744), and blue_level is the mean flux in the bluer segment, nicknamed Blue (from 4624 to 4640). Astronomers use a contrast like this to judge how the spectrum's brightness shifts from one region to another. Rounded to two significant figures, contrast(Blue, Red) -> -2.9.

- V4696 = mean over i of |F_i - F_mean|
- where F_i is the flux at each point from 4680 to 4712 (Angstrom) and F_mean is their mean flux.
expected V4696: 0.62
